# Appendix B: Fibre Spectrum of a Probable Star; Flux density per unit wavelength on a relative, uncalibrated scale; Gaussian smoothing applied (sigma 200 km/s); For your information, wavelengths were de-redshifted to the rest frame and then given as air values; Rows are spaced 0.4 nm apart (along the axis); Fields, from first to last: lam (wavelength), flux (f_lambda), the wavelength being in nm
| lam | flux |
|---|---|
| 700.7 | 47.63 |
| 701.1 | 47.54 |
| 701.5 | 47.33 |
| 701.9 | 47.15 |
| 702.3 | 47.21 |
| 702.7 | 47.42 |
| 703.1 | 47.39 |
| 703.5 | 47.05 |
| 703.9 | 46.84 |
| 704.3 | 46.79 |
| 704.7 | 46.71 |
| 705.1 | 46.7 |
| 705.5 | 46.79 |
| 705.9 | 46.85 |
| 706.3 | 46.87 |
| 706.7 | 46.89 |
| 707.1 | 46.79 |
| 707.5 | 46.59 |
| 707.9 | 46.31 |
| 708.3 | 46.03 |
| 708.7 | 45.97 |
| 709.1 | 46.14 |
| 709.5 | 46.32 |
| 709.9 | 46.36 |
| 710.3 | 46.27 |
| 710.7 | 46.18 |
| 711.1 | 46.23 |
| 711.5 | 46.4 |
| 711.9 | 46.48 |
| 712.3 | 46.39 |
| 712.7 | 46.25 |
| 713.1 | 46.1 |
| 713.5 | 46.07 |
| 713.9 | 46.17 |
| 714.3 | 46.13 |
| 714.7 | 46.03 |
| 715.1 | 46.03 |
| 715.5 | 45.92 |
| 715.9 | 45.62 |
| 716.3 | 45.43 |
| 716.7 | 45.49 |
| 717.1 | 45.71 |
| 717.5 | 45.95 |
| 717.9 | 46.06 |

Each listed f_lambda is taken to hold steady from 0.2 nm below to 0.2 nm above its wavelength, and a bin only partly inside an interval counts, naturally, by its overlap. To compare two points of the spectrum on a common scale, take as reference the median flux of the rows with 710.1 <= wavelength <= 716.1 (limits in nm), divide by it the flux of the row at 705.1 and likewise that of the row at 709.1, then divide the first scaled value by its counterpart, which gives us 1.01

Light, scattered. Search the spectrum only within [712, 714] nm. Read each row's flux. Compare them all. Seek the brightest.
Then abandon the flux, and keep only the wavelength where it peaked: 712.3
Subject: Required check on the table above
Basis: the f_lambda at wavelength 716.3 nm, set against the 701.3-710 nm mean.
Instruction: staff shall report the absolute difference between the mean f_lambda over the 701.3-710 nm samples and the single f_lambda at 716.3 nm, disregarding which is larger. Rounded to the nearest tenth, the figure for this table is 1.3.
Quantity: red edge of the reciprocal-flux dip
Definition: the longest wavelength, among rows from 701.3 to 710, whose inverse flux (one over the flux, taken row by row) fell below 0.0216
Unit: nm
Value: 709.9 nm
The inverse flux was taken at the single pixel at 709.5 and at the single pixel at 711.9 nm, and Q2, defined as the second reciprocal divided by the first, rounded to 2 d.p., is 1.00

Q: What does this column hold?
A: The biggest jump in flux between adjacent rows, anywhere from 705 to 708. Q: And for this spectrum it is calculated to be 0.28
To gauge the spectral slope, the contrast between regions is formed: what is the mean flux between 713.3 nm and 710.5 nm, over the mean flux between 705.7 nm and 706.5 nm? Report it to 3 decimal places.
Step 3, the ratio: 0.988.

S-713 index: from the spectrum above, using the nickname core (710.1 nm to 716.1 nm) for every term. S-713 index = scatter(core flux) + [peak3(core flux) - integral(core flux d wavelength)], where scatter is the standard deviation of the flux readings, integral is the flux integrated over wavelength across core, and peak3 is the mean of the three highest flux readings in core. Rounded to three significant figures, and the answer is -230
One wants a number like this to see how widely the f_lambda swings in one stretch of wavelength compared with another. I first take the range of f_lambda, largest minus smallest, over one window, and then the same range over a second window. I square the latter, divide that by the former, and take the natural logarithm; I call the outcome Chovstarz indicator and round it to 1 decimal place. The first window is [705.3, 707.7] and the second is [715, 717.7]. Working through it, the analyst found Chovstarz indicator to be 0.2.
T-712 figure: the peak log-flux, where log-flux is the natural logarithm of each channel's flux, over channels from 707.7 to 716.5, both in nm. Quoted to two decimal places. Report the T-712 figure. 3.84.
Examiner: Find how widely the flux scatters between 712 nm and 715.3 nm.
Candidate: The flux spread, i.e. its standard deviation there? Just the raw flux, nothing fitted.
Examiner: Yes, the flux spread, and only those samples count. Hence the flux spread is 0.12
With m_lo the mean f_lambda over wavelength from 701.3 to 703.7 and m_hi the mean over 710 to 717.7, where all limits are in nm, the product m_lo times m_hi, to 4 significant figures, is 2176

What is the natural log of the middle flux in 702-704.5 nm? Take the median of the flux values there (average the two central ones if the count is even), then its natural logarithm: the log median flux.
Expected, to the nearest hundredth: 3.85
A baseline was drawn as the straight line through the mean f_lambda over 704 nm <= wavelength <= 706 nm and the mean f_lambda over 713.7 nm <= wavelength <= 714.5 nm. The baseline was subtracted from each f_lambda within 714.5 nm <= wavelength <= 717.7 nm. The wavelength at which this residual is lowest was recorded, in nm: 716.3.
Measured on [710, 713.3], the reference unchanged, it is 710.7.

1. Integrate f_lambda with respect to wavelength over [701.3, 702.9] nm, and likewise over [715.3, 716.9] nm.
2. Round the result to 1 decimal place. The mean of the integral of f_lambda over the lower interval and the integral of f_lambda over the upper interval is 74.3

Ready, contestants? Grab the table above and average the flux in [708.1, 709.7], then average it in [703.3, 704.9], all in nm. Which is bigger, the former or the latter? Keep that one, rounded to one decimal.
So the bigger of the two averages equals 46.8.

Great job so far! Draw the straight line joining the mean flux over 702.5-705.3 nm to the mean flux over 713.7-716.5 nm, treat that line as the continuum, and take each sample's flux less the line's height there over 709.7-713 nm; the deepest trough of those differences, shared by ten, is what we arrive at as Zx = -0.01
